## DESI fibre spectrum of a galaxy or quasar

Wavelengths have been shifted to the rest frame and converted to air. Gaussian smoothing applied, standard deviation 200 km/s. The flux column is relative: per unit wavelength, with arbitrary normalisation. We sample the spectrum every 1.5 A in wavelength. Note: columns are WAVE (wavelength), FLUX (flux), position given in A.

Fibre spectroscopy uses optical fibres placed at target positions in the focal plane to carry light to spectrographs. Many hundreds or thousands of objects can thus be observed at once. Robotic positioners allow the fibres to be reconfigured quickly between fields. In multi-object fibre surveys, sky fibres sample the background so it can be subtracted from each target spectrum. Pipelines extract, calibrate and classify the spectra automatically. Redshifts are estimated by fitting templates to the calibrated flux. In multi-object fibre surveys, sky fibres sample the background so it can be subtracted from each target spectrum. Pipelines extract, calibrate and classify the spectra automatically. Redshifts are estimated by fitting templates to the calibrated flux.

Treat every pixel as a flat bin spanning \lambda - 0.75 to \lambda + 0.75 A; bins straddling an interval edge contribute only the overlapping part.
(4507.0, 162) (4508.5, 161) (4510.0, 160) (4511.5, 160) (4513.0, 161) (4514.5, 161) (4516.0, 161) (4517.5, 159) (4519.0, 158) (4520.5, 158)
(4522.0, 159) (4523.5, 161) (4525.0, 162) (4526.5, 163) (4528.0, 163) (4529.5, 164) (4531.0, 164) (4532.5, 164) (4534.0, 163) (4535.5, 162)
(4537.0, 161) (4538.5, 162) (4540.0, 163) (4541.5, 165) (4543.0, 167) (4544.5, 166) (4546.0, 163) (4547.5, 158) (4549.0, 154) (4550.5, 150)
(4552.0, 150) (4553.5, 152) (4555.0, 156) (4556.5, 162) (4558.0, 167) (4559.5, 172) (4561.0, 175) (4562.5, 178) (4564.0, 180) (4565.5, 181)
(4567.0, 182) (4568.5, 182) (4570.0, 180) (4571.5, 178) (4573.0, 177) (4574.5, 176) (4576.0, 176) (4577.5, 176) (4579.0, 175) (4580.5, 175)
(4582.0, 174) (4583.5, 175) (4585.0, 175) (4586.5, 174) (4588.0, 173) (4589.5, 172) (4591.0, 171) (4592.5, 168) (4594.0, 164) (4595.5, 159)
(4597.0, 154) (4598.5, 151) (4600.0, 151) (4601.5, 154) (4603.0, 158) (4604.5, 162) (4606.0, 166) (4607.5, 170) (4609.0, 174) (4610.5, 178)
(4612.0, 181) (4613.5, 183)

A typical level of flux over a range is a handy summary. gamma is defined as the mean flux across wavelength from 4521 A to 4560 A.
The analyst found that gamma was 161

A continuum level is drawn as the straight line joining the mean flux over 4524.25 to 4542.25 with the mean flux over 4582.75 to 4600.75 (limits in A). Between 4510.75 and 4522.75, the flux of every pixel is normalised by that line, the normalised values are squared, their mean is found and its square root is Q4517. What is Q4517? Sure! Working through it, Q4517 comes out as 0.98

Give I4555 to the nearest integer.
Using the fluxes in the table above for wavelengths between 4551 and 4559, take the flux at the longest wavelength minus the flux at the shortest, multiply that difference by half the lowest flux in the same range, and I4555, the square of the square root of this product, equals 1275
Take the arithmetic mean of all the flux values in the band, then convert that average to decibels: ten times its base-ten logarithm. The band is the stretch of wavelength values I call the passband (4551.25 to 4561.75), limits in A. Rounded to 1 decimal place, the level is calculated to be 22.1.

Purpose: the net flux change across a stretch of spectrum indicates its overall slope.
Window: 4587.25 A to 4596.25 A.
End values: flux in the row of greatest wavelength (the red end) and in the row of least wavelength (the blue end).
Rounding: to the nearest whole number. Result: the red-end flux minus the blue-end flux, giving -14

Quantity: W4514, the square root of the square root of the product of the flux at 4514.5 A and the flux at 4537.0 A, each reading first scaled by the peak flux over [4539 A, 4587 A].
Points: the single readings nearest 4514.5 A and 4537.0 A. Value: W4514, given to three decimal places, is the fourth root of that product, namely 0.941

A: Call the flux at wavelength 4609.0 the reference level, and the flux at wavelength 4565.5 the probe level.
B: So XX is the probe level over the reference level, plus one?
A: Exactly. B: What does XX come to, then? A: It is 2.04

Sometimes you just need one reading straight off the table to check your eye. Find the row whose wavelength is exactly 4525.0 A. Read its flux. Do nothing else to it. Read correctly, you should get 162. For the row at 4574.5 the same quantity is 176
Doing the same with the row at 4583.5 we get 175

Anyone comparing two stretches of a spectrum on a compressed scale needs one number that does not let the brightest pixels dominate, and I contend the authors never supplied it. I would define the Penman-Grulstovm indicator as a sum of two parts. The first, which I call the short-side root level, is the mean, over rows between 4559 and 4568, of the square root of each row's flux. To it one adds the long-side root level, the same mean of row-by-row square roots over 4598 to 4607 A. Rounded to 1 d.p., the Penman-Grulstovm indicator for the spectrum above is 25.9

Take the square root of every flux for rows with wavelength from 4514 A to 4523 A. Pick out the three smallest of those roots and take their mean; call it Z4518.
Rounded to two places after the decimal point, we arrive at 12.58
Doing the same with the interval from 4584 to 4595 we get 12.95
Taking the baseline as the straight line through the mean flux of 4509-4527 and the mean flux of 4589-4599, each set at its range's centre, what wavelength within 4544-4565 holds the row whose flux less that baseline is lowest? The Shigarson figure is 4552.0 A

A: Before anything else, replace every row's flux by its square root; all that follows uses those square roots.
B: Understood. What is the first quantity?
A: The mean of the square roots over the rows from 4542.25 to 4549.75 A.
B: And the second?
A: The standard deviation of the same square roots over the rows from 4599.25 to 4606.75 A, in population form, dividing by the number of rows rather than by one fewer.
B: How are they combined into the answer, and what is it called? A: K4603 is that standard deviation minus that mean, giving -12.5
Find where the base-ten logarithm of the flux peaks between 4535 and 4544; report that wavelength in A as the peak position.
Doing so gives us 4543.0 A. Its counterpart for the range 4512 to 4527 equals 4526.5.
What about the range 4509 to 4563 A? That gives 4562.5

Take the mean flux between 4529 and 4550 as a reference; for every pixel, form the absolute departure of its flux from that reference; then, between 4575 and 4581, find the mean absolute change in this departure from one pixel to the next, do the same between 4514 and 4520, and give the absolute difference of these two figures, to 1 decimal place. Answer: 0.7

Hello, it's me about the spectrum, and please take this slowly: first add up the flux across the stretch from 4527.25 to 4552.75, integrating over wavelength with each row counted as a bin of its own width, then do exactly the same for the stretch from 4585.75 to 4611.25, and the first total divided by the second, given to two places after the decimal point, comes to 0.98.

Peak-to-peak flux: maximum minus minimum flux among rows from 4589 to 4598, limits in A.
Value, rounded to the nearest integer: 18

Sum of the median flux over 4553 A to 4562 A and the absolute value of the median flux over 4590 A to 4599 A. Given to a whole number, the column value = 326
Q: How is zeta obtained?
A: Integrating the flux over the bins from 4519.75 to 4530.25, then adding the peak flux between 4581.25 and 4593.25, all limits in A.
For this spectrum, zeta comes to 1870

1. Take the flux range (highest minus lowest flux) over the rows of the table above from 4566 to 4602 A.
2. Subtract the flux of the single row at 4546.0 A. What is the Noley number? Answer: -132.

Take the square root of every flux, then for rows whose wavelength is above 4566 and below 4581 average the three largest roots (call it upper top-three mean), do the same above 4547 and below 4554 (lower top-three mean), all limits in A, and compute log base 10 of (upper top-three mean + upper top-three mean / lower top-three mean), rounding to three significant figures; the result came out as 1.16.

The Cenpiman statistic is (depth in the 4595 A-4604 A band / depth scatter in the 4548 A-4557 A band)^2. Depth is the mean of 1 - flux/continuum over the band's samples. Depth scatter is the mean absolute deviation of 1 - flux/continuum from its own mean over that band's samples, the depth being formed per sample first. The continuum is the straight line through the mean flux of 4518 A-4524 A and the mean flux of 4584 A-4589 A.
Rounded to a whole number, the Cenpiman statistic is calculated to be 44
